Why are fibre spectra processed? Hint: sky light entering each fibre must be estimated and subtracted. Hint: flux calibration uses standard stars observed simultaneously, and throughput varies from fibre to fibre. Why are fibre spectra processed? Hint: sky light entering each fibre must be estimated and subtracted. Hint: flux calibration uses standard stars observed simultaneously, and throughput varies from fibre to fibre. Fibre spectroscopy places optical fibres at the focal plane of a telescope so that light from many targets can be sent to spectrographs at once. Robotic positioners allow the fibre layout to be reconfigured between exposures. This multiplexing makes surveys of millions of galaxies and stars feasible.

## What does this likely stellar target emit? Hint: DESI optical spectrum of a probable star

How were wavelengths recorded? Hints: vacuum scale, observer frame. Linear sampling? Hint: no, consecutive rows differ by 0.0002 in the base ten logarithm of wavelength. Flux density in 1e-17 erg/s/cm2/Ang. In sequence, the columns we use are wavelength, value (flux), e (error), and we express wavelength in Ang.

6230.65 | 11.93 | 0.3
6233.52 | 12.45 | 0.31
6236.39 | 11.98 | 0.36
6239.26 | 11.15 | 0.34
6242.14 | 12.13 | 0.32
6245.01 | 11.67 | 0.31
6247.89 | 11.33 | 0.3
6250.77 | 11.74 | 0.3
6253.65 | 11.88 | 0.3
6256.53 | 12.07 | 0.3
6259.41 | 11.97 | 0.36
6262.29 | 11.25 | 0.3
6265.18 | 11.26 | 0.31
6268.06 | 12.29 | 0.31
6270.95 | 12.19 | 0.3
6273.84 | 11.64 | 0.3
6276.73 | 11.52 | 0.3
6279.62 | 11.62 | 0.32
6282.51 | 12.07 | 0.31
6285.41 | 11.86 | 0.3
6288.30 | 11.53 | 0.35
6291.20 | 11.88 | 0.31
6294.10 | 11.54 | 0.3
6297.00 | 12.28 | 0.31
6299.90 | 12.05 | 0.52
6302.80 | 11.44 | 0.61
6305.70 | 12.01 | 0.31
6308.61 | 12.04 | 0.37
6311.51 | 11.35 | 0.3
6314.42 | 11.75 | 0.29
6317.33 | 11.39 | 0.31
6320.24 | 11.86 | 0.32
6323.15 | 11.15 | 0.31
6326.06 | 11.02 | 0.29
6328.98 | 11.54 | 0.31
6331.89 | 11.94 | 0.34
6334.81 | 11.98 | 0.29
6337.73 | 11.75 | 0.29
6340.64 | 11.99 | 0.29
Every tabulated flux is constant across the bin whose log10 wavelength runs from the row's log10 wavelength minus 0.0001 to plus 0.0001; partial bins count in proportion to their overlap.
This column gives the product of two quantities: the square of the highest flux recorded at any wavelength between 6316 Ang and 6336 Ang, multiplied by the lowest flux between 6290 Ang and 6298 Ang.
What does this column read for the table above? 1656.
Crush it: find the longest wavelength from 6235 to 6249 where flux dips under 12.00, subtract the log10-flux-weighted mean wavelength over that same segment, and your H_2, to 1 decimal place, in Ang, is 5.8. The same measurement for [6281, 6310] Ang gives 7.2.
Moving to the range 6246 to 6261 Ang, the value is 5.7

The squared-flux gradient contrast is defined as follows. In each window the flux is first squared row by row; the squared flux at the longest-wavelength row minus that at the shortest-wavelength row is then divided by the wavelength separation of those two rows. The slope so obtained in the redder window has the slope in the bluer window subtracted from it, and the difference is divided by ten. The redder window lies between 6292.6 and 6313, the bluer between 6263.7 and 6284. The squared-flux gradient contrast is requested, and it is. -0.13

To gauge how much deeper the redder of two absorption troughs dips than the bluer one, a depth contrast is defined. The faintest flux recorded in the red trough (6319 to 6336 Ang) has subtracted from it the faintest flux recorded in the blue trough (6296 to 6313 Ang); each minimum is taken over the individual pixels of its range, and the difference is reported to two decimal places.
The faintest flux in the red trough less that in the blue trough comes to -0.33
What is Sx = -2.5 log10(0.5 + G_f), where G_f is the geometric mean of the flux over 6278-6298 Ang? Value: -2.73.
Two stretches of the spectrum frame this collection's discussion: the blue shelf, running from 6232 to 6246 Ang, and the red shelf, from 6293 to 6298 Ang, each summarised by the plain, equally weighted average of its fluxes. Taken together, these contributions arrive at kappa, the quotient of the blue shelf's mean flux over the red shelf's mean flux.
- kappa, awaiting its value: 1.00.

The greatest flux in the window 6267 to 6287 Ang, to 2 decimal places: 12.29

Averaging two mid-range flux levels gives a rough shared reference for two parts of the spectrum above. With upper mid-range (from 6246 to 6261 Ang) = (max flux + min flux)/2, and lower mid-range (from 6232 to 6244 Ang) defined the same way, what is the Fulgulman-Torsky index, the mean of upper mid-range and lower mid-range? 11.75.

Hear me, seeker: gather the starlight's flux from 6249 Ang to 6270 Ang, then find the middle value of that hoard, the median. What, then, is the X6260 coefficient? 11.88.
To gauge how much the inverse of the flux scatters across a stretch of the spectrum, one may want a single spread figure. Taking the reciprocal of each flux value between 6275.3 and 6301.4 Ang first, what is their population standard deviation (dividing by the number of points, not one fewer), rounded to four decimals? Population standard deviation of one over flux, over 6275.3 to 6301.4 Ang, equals 0.0019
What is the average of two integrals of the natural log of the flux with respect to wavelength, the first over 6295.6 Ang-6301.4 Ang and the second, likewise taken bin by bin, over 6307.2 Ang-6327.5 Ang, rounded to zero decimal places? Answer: 32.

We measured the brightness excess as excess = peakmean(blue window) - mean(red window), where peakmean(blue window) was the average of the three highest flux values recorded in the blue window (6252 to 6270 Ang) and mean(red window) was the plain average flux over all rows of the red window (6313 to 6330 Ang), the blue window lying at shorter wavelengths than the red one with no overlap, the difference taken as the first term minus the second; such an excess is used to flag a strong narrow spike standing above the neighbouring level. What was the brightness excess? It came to 0.66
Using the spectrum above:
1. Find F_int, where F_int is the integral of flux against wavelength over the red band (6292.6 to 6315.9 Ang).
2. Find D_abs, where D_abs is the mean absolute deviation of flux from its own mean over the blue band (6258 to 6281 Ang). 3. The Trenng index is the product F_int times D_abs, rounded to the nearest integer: 89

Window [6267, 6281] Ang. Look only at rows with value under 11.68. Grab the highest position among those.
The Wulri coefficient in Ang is 6279.62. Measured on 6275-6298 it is 6294.10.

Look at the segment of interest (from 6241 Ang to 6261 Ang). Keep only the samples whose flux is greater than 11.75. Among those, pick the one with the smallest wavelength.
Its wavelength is 6242.14 Ang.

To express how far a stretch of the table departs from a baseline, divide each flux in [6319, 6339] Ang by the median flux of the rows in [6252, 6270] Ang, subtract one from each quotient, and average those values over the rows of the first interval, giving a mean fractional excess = -0.027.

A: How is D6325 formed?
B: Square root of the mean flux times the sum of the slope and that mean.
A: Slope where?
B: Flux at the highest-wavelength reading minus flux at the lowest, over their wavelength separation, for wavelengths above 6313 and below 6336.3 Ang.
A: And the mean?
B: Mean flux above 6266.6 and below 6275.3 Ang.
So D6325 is 12.0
